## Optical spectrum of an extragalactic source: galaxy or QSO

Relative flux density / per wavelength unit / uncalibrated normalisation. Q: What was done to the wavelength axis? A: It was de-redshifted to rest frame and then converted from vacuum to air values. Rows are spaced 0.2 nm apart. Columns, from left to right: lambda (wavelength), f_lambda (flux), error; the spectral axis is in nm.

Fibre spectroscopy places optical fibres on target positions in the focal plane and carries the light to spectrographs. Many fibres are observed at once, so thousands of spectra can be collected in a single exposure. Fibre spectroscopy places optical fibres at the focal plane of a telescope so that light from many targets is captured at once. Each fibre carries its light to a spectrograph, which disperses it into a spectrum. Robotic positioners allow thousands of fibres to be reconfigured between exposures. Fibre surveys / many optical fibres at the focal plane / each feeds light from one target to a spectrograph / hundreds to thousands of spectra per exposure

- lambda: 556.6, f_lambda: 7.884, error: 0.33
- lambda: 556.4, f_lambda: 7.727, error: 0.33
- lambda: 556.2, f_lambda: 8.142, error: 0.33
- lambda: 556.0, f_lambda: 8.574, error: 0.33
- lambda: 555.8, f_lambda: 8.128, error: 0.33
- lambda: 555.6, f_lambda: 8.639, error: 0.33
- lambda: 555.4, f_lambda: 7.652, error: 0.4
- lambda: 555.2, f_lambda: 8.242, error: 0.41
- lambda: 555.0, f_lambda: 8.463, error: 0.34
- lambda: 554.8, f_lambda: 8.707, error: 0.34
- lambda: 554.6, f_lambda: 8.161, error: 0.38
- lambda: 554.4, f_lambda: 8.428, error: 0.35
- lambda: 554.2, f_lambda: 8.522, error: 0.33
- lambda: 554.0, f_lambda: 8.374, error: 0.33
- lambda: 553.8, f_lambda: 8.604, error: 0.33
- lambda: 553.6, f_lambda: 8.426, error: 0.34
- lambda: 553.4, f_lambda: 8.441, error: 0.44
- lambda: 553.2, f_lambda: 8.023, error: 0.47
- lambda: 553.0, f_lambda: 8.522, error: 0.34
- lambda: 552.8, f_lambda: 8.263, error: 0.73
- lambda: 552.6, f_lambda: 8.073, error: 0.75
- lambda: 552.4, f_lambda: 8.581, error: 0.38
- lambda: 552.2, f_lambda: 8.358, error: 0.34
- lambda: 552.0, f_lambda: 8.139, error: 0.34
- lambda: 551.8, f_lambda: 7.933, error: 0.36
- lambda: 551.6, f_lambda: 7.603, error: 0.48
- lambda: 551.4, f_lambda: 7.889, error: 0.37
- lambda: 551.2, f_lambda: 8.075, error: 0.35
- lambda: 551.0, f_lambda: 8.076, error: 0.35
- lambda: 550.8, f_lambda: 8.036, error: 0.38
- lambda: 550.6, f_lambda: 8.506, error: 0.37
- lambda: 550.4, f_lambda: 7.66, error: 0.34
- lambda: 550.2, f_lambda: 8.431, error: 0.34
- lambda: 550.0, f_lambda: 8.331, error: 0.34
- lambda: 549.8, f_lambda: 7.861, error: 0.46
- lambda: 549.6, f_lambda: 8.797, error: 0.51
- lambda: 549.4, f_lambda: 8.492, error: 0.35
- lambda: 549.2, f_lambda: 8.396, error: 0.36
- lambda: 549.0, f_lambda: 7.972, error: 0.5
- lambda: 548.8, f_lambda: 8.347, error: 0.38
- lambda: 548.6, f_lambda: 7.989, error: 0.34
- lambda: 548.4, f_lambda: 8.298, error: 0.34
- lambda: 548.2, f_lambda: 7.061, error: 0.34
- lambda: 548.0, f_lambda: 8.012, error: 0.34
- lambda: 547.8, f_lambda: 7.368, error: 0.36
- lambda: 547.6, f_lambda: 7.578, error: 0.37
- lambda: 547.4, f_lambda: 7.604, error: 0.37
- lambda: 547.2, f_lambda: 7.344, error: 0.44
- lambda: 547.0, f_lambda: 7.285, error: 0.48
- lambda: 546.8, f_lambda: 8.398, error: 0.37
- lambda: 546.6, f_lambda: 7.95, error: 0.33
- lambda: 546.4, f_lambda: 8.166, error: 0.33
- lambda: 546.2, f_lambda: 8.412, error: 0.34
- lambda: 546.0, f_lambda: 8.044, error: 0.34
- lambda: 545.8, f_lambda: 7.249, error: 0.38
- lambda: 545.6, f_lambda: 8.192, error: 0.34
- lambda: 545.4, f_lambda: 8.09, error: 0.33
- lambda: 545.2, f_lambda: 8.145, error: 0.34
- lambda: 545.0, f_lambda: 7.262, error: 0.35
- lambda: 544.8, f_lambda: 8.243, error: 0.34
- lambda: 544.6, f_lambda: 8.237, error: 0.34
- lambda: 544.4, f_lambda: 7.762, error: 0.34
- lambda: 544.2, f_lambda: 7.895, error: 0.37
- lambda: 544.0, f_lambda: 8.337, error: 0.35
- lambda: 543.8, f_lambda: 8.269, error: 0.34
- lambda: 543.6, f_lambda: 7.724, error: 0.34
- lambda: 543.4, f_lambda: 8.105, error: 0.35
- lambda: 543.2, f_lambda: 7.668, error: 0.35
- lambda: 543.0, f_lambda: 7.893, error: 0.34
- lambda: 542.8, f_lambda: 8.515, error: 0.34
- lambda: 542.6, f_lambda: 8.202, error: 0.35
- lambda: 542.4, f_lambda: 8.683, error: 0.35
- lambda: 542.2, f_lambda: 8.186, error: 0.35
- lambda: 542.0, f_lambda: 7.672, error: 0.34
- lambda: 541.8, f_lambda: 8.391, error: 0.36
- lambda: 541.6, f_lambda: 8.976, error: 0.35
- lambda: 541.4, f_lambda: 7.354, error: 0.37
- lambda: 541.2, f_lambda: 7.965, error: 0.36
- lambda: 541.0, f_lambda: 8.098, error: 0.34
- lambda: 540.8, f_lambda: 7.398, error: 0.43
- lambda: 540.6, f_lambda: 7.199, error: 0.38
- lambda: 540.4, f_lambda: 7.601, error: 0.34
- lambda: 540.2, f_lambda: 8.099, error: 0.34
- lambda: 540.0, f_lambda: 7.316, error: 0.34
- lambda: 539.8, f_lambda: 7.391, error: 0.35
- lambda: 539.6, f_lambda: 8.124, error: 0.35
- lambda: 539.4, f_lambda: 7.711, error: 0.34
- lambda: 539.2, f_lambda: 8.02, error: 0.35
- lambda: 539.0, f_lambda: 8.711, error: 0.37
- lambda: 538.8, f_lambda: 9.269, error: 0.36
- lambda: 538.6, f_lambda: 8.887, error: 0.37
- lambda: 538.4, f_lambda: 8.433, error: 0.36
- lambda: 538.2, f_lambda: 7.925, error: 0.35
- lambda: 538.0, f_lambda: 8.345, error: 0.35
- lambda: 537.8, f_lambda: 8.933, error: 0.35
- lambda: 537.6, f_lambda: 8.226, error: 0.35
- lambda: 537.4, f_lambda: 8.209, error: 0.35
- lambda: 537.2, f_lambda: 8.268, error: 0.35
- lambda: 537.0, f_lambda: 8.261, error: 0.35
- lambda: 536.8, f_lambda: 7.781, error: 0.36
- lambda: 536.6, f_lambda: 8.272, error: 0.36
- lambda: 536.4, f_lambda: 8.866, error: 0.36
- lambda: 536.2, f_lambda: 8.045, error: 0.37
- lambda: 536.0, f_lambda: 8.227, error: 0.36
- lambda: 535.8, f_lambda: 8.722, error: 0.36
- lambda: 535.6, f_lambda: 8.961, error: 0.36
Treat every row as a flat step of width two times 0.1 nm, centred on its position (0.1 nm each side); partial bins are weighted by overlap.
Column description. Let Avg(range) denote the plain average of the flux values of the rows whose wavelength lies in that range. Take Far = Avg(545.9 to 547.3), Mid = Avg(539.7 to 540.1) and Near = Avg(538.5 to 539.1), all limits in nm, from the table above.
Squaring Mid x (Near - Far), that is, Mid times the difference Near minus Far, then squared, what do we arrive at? 55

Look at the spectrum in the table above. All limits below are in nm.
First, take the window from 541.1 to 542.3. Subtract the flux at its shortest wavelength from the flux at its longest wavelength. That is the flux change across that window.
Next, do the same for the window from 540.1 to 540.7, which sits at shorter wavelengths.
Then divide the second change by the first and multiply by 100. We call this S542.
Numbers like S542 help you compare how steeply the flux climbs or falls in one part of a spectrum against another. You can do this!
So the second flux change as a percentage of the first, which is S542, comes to -407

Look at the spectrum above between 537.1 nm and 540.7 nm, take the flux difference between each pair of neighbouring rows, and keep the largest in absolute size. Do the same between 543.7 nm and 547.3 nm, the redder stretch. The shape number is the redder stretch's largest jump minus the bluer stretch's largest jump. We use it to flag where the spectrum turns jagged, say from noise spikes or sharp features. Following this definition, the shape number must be 0.3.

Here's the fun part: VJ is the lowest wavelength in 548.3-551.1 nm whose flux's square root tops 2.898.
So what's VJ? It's 549.4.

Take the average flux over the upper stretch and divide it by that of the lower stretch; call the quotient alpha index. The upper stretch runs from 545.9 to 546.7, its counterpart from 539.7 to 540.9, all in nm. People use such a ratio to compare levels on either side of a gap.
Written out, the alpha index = 1.086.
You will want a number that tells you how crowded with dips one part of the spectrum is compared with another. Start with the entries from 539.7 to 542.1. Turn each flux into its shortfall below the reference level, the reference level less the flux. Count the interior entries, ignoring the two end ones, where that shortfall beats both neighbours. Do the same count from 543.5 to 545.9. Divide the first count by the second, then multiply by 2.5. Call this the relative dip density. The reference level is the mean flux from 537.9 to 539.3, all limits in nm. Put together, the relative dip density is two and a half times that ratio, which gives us 2.5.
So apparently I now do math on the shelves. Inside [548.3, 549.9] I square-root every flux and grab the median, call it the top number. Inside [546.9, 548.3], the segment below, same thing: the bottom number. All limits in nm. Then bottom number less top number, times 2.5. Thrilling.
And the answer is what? -0.4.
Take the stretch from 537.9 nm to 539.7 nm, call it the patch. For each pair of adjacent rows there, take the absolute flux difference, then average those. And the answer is 0.47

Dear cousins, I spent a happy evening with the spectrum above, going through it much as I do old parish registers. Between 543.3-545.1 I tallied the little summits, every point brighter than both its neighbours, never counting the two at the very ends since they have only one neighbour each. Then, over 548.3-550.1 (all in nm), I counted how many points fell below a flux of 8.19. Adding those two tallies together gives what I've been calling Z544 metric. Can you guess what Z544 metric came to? 5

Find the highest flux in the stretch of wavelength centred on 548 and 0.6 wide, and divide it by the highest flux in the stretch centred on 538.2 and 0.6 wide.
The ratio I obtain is 0.95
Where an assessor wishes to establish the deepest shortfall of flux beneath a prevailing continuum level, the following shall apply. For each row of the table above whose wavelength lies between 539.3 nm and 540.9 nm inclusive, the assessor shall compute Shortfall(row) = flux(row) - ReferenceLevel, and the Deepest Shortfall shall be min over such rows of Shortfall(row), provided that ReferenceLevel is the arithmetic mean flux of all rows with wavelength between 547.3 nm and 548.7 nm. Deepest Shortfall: -0.50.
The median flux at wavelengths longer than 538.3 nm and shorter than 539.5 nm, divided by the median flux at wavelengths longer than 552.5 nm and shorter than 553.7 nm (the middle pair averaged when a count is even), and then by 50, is 0.0205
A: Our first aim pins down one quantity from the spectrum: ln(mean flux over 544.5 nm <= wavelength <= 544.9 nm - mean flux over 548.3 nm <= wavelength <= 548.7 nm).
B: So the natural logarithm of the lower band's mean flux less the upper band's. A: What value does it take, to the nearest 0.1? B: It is -2.3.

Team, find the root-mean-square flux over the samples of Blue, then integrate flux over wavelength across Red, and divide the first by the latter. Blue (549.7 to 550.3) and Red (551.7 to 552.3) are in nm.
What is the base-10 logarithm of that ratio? 0.225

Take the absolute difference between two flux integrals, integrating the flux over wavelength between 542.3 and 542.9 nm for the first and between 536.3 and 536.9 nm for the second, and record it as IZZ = 0.10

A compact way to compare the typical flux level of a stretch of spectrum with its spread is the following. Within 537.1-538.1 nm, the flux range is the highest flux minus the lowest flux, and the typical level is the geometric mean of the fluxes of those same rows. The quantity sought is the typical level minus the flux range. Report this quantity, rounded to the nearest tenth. 7.7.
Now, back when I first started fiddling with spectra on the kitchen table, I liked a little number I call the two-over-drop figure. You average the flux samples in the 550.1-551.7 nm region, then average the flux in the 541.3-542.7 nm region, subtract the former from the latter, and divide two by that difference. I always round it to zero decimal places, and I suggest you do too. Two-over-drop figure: 11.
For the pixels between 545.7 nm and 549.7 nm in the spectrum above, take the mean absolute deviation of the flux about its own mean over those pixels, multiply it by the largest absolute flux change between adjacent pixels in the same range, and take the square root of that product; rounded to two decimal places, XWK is 0.71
